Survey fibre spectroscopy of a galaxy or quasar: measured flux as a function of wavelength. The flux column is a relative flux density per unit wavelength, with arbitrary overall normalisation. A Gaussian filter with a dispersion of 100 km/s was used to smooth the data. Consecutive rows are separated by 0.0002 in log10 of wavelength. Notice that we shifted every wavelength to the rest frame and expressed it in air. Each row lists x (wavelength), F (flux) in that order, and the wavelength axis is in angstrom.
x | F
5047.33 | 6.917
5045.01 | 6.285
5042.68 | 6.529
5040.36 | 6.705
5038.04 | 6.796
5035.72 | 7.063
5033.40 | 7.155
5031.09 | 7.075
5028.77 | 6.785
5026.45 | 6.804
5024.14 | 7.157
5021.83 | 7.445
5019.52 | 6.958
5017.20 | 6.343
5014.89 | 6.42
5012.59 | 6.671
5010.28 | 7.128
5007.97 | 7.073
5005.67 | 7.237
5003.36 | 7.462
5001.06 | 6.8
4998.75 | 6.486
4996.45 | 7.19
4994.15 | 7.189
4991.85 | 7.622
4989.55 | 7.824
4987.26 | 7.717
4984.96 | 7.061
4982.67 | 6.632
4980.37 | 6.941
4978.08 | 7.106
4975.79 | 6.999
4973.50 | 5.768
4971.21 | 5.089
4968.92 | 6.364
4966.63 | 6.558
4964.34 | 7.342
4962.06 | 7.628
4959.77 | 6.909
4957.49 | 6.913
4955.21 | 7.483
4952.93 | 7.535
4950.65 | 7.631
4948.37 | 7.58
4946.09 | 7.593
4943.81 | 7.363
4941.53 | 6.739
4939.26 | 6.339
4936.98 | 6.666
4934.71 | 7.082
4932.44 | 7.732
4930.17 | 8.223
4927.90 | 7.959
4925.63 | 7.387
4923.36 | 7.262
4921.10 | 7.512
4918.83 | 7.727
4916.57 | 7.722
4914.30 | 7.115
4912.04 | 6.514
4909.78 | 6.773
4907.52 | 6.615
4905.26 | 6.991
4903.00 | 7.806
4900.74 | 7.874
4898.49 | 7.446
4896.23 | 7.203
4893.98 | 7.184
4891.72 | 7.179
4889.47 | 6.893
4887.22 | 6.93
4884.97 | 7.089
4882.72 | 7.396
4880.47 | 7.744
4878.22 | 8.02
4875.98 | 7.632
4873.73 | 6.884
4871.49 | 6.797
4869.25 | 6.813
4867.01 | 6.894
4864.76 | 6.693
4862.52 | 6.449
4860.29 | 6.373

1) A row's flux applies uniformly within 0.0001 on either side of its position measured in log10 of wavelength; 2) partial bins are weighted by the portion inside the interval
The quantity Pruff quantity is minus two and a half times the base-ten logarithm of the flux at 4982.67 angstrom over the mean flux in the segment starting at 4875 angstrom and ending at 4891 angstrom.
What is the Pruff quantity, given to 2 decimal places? 0.12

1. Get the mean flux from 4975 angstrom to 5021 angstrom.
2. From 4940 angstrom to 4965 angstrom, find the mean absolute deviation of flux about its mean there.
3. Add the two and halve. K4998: 3.65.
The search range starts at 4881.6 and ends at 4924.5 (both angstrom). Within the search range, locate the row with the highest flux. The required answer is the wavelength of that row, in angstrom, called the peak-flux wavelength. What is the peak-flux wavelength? 4900.74 angstrom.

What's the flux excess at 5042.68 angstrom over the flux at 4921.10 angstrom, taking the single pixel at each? -1.0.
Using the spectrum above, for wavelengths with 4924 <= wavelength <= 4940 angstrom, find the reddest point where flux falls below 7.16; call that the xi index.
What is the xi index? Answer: 4939.26 angstrom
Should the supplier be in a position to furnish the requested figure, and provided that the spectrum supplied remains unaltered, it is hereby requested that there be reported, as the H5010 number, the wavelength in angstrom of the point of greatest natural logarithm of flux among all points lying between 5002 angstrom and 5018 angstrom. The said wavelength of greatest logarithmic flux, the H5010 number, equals 5003.36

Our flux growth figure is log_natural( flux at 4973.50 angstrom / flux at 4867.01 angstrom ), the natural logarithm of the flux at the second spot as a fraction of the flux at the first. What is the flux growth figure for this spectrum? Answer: -0.18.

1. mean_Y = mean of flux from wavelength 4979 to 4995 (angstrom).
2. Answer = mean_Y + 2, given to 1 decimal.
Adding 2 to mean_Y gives 9.3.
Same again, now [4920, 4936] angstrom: 9.6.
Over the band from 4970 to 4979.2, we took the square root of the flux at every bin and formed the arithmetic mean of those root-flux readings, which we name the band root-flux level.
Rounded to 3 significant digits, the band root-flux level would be 2.49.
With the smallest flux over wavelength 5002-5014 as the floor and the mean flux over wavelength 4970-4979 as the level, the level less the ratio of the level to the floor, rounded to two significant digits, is 5.3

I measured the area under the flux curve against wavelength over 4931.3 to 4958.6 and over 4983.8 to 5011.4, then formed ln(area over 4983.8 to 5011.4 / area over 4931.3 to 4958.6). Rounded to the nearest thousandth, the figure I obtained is 0.012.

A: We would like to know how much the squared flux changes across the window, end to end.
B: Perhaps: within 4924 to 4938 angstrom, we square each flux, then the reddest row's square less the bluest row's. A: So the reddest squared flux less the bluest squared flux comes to -10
